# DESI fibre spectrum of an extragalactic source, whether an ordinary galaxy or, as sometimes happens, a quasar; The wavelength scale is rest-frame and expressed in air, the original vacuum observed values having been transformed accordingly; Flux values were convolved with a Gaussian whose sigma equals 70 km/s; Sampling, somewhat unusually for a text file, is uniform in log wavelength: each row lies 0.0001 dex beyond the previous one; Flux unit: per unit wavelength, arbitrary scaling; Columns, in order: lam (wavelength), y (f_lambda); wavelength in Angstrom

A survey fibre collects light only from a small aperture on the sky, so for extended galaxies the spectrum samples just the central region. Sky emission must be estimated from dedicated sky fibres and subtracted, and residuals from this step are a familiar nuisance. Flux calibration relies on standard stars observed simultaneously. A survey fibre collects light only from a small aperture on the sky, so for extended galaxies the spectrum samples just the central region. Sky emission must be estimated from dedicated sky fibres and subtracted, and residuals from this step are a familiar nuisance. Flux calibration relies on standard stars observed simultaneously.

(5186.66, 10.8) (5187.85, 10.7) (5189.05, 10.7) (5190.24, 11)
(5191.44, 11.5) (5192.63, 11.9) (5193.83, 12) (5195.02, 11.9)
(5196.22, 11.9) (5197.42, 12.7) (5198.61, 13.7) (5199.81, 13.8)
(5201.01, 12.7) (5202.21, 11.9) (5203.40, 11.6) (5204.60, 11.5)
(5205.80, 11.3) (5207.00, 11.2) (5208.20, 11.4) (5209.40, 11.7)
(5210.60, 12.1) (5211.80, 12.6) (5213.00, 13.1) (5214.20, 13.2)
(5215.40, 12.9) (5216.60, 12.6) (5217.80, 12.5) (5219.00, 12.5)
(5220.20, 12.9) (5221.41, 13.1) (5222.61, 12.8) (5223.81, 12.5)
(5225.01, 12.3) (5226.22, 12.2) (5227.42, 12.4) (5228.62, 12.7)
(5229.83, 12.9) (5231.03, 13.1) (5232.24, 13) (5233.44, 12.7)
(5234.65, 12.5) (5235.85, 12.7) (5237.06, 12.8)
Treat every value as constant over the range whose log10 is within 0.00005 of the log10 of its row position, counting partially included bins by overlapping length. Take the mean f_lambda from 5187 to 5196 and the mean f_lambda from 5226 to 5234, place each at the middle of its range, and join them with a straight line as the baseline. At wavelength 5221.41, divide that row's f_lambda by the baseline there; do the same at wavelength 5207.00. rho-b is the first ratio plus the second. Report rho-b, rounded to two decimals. 1.99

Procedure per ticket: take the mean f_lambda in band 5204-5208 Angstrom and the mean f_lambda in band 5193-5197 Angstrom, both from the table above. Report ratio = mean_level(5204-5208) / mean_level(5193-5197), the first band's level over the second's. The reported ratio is 0.95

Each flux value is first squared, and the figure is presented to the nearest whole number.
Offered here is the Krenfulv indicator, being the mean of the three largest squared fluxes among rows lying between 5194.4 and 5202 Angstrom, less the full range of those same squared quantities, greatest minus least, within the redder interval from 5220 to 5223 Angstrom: 172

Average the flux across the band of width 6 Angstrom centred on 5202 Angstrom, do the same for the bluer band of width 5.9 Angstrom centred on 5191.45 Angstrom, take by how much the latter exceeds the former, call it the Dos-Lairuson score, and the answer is -0.9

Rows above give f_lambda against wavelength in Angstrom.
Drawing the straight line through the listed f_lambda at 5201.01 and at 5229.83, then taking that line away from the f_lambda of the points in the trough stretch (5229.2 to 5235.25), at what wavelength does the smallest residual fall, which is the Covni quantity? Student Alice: 5234.65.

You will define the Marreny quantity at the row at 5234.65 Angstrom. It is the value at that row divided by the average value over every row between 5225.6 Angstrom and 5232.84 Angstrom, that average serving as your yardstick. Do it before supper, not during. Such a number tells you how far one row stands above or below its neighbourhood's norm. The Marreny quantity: 0.98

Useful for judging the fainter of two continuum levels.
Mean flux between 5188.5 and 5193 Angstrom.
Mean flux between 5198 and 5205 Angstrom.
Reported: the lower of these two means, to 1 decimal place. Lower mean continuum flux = 11.3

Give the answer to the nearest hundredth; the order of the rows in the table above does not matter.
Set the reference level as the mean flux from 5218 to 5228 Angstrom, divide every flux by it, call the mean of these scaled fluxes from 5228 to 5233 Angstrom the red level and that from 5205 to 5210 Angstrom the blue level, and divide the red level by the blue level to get 1.13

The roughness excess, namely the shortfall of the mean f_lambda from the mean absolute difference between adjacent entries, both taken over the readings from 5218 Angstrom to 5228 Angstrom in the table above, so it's -12.3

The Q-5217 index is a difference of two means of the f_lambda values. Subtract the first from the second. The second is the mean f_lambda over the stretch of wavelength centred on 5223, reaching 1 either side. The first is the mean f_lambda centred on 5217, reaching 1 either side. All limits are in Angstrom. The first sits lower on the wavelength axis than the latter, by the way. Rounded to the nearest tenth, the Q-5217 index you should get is 0.1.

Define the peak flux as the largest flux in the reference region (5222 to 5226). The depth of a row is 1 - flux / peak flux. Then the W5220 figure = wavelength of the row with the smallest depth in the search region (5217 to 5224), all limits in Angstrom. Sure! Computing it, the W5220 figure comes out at 5221.41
